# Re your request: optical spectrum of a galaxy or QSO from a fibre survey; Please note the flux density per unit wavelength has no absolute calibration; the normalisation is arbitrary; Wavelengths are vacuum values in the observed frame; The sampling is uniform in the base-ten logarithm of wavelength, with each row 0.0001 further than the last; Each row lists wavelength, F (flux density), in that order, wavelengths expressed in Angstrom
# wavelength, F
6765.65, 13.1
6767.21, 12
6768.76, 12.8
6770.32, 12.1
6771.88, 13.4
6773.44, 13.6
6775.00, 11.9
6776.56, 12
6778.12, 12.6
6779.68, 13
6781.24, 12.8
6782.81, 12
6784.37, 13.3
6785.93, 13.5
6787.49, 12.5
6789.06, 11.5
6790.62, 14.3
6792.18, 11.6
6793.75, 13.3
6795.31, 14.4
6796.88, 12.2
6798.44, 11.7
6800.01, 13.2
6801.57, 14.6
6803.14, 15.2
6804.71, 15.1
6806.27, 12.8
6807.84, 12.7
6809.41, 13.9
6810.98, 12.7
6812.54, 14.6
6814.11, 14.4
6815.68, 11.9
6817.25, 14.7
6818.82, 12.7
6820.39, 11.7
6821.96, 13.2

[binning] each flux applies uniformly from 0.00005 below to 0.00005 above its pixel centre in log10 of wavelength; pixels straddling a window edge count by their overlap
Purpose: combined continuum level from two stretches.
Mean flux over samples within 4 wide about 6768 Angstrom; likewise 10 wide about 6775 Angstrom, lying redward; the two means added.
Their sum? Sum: 25.1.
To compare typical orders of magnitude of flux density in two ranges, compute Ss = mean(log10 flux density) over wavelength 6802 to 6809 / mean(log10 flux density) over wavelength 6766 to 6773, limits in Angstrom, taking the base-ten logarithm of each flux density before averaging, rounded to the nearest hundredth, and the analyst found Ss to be 1.04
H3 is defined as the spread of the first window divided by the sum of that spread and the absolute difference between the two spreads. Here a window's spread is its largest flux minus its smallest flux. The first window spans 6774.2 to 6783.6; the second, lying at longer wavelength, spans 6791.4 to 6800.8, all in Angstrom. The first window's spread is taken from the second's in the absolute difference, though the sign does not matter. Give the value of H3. 0.39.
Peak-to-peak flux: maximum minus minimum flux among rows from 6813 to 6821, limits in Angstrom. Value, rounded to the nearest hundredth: 3.00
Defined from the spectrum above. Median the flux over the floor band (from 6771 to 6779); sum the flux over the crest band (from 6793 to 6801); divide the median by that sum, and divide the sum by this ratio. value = 333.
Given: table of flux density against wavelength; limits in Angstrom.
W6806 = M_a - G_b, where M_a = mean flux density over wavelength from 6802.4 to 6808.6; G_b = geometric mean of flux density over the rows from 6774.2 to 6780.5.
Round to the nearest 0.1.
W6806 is 1.6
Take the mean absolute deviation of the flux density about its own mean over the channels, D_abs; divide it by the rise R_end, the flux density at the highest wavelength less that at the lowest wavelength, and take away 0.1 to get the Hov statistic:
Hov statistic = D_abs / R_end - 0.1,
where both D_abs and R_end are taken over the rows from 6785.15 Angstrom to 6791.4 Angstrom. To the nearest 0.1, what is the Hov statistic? 1.1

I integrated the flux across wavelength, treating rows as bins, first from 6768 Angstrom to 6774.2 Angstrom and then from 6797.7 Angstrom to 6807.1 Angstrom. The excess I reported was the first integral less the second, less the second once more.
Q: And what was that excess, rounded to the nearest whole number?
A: -178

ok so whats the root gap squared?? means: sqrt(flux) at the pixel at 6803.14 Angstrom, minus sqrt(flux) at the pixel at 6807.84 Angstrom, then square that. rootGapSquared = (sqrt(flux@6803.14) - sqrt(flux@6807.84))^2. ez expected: 0.11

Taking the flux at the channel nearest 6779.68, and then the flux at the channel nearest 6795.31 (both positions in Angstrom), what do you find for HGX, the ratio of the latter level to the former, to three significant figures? 1.11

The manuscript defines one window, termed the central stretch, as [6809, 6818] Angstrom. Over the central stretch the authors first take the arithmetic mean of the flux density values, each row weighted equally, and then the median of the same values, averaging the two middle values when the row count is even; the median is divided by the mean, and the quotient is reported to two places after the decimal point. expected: 1.03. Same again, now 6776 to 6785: 1.01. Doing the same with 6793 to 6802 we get 1.00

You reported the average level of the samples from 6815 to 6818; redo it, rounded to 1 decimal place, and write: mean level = 13.3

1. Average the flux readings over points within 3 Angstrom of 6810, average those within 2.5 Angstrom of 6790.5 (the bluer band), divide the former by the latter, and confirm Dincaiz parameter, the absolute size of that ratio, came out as 1.08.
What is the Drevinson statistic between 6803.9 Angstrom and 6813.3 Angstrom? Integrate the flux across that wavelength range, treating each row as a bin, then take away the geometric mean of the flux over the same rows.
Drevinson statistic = 115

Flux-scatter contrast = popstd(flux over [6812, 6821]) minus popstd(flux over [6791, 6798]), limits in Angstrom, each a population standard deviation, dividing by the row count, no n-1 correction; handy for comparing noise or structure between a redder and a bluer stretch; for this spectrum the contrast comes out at 0.203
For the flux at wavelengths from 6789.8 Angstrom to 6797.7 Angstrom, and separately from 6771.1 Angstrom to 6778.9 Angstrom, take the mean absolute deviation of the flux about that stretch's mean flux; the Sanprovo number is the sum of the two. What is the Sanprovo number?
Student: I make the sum 1.6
